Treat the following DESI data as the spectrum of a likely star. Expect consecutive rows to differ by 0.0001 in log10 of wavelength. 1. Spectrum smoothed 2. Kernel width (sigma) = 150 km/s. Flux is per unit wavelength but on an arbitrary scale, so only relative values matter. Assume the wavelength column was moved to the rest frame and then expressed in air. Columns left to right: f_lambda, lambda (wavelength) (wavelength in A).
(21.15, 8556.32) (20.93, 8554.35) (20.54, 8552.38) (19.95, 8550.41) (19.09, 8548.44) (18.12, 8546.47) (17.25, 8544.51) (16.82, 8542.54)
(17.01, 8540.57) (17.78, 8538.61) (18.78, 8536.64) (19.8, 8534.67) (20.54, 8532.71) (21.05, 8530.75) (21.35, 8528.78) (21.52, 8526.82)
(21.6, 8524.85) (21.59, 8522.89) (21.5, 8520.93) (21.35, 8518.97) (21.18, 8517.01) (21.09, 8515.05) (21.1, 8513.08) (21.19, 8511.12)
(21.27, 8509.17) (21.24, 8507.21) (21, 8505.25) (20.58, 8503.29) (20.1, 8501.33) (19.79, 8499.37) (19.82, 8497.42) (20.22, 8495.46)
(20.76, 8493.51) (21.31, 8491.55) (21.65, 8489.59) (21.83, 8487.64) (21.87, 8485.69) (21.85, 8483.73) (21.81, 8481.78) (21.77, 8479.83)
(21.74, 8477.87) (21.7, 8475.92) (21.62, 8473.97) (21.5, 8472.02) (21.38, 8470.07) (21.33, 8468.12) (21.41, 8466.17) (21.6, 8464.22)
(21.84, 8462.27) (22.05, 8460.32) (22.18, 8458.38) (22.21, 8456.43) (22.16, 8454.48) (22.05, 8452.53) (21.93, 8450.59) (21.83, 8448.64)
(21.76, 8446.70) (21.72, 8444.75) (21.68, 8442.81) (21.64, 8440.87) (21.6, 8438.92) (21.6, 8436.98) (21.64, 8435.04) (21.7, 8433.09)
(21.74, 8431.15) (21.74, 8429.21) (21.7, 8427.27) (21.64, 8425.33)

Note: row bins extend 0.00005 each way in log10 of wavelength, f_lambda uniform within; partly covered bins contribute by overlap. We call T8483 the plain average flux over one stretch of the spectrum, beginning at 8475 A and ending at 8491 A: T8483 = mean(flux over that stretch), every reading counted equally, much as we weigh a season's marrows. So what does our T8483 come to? 21.8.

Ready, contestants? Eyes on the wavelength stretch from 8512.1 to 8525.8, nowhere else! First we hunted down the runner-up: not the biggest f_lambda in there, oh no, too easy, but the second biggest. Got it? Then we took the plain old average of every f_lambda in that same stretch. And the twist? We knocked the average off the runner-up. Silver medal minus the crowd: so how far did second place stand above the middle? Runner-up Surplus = 0.25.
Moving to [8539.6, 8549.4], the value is 0.46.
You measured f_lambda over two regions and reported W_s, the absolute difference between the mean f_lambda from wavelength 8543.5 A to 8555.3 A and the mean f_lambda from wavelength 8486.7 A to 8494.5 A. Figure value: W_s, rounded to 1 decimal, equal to 2.1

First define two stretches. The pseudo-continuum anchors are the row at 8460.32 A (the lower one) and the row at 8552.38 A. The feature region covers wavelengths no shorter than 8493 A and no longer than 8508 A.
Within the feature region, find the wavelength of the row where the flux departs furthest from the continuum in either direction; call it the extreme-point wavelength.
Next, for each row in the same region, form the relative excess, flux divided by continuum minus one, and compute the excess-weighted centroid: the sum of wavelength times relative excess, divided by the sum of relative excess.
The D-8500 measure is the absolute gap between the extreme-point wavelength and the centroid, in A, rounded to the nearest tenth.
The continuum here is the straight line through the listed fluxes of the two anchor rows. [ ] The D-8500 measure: 1.3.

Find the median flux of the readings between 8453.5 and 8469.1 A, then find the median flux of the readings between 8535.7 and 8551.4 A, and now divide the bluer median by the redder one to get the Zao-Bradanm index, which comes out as 1.22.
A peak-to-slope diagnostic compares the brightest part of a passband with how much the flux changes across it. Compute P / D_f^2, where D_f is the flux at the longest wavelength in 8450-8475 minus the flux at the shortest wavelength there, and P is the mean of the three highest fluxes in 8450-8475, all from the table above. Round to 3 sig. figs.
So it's 231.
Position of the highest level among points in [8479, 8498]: 8485.69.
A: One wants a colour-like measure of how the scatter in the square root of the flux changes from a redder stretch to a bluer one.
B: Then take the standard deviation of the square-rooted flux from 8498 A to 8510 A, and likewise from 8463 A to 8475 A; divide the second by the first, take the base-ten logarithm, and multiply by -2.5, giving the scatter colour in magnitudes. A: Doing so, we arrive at 1.8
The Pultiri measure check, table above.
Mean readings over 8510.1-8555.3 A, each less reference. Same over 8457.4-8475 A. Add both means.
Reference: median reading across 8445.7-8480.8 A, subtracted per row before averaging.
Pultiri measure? -1.8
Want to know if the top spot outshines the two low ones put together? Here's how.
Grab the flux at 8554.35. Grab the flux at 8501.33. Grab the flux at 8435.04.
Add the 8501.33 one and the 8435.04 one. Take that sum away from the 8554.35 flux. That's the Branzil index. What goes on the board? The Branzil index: -20.8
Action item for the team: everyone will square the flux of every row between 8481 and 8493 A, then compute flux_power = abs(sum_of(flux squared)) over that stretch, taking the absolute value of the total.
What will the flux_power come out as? 2831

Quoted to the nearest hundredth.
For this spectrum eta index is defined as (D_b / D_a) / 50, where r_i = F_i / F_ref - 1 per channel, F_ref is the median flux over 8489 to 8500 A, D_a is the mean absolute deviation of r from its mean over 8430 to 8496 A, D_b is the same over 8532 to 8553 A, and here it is 0.10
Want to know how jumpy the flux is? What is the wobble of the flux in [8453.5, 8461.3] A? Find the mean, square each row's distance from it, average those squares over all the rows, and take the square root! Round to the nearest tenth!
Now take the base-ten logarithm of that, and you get -1.2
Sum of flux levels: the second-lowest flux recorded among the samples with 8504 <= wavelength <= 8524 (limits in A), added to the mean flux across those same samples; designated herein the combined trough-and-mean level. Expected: 42.3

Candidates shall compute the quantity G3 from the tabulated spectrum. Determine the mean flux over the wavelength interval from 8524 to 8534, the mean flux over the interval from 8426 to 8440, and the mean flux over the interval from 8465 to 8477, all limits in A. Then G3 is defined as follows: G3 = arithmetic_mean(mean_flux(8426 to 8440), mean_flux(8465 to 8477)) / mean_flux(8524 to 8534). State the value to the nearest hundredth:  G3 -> 1.02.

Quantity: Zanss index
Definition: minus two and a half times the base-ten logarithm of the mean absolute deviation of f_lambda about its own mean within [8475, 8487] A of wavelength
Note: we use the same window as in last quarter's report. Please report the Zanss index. 3.2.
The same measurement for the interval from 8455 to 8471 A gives 1.2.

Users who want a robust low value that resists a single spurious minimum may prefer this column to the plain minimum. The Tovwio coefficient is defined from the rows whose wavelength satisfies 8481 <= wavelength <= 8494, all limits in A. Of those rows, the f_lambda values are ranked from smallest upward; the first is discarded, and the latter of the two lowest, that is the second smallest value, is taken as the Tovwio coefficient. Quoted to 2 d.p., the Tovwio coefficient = 21.31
